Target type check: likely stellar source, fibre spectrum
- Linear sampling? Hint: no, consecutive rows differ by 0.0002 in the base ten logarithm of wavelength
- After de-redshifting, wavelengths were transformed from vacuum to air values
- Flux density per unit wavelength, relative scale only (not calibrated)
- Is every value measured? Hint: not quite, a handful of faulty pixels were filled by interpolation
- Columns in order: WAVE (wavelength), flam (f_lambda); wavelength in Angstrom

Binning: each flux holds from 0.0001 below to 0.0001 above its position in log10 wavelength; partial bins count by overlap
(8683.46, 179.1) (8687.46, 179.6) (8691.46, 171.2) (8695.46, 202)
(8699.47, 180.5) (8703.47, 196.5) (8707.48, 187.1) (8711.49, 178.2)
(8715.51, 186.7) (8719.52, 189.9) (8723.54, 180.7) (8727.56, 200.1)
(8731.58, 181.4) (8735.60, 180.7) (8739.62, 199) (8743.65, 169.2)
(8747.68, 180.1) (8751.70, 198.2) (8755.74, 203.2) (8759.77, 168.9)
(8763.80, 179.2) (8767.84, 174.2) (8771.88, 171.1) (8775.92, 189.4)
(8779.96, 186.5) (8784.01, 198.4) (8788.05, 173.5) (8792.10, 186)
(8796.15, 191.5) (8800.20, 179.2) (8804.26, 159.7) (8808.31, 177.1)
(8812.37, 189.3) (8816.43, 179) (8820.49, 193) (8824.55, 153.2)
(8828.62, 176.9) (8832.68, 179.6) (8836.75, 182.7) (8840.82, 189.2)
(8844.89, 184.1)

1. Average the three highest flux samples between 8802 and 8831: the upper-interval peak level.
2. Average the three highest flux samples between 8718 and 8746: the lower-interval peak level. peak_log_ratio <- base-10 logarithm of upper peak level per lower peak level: -0.021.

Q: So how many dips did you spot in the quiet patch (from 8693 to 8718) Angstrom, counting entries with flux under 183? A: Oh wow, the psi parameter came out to 2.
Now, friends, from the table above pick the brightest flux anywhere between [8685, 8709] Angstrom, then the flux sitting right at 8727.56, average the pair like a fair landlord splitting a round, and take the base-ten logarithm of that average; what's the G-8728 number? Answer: 2.30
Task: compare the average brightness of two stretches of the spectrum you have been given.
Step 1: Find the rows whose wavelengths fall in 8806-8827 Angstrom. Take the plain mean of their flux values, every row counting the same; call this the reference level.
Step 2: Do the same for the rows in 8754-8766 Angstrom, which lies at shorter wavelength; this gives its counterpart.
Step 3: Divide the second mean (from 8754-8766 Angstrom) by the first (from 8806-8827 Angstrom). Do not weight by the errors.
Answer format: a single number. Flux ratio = 1.03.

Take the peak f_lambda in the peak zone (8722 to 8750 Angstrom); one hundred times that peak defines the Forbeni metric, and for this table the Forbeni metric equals 20010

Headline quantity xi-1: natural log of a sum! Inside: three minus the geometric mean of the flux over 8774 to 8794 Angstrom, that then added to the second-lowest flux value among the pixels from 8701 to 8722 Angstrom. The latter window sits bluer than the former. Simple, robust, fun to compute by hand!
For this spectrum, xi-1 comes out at 1.1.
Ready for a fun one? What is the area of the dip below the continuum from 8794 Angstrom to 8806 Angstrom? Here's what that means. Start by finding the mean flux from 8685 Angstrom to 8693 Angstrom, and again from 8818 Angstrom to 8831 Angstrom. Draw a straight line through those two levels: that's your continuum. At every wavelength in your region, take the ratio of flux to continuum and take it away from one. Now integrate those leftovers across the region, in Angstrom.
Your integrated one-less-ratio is -0.16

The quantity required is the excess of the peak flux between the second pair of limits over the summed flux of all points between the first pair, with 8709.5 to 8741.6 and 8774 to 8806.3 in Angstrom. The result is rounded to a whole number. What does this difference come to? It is -1298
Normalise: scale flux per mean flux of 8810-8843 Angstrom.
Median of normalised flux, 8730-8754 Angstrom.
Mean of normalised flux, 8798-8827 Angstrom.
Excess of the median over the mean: 0.029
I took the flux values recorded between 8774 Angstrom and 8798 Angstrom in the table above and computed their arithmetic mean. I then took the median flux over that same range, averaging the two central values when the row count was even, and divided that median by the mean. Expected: 1.00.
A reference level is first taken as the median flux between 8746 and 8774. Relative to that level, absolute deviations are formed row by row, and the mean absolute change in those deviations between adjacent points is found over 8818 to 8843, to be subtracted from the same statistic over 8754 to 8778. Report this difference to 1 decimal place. -2.6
